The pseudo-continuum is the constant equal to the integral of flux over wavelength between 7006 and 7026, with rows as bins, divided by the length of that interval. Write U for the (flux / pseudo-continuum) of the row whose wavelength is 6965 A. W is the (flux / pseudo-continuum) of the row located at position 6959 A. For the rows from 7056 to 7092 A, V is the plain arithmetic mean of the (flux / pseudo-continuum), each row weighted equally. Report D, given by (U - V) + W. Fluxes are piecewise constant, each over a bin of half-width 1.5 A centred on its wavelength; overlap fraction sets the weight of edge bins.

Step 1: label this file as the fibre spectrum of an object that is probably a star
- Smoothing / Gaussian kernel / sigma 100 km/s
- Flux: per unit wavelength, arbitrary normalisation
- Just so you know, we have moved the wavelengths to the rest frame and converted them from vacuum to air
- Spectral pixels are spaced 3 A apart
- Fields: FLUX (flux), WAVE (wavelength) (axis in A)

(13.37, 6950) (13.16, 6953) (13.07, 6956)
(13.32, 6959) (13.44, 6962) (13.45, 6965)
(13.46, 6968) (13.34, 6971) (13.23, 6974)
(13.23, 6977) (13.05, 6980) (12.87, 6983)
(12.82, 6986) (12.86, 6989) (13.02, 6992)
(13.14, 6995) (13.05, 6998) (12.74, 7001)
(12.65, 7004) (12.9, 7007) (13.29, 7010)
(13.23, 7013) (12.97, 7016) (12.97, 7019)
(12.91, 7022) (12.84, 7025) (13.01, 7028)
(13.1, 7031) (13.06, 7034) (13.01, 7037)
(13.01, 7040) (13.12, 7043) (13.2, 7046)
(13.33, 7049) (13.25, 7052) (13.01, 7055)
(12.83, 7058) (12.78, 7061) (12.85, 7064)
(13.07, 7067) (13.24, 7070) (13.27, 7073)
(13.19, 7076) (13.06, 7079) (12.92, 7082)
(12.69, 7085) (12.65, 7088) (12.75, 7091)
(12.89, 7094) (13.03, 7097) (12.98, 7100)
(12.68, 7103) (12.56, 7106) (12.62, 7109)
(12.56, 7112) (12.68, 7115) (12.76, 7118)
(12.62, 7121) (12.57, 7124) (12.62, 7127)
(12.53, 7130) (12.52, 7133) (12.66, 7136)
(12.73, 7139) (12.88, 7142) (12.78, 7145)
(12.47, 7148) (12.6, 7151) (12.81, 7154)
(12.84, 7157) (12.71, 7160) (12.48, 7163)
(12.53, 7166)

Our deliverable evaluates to 1.062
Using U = 1.03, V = 0.99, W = 1.023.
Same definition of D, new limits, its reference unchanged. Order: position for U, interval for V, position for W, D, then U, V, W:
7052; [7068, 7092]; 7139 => 0.999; 1.02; 1.00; 0.978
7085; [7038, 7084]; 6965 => 1.003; 0.97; 1.00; 1.033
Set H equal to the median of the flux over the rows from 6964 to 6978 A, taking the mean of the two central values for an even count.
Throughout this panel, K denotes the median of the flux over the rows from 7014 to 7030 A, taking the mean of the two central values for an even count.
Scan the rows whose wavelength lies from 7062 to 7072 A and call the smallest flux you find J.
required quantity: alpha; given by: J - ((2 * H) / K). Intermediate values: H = 13.3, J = 12.85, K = 13.0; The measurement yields 10.8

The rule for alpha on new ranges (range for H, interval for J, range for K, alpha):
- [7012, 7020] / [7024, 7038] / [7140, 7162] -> 10.8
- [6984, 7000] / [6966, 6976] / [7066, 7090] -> 11.2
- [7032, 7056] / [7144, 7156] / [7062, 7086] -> 10.5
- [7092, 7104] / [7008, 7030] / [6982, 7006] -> 10.8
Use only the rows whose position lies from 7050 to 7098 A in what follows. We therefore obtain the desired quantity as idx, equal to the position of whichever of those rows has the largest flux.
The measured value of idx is 7073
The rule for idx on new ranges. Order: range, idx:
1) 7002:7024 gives 7010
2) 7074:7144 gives 7076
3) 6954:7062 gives 6968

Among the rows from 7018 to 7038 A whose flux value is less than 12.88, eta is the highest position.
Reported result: 7025 A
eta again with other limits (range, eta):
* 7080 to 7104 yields 7103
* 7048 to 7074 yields 7064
